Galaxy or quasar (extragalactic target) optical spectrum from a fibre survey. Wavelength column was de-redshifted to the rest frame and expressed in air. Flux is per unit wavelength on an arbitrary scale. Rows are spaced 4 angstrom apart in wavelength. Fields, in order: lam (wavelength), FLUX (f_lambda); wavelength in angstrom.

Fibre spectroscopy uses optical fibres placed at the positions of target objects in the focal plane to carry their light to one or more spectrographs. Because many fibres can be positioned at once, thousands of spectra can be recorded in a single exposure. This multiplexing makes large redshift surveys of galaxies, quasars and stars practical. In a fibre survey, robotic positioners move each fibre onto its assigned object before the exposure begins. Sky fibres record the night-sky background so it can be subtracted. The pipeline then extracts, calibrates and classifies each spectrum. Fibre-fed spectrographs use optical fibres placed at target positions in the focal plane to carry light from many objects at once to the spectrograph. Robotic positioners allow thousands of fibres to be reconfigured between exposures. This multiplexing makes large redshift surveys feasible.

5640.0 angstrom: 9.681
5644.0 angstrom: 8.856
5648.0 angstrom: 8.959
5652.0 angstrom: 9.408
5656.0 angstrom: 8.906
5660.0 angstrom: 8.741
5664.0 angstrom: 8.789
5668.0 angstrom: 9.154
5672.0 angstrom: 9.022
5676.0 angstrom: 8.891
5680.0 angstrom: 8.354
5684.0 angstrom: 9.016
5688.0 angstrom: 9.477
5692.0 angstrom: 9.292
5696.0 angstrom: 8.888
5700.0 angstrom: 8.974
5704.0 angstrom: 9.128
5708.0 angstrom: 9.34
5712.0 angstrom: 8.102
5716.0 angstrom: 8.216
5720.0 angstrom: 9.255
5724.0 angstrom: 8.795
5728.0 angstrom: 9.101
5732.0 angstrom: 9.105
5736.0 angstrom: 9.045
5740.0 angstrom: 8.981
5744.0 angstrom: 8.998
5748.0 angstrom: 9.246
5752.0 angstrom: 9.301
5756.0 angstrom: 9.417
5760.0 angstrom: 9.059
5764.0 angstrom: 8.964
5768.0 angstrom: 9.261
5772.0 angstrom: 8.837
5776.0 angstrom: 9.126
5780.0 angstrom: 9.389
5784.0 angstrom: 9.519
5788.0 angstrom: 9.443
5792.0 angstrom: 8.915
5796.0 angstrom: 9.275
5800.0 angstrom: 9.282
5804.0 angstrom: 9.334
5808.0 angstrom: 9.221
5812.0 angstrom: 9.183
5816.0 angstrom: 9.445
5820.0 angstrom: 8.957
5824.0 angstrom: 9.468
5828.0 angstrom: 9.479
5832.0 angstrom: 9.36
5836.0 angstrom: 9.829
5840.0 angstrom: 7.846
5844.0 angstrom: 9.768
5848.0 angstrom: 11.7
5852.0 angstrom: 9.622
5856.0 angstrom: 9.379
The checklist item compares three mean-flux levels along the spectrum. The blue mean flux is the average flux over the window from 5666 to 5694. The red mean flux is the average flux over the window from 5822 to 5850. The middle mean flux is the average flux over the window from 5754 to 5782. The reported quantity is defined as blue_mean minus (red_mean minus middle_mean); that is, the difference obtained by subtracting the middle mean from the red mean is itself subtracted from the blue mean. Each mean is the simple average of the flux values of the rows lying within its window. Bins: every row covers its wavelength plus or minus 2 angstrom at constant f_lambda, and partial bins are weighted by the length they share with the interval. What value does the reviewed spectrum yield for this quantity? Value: 8.54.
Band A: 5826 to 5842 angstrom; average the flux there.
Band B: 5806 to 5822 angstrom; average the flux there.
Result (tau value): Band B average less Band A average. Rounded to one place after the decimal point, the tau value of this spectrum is 0.1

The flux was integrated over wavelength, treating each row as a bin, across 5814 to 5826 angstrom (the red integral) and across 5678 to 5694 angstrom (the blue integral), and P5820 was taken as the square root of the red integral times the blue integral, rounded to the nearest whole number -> 127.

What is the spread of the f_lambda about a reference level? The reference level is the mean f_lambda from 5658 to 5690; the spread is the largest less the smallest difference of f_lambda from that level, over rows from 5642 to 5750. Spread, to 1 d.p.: 1.4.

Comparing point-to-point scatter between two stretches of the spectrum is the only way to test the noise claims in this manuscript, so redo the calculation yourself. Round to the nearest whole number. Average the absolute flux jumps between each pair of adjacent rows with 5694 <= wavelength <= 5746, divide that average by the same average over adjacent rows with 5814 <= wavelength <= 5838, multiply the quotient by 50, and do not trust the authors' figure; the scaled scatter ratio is 49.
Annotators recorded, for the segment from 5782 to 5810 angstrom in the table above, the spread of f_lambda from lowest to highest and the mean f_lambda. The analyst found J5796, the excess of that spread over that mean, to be -8.7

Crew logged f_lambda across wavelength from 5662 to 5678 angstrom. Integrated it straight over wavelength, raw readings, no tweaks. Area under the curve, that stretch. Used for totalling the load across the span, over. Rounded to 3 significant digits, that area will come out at 143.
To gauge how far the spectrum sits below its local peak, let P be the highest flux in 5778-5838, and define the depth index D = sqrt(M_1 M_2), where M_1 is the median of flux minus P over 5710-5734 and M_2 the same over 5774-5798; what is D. 0.66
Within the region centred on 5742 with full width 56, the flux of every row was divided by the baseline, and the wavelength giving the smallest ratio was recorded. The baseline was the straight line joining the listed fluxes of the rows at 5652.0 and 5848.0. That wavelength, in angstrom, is 5716.0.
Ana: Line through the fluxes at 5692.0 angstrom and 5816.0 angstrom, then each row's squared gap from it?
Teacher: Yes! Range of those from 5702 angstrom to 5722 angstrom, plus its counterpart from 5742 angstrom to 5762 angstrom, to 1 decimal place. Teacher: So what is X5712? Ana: 1.6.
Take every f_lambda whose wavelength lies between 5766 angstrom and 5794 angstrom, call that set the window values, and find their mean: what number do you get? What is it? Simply 9.21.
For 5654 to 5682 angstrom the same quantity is 8.84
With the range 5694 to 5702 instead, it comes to 8.93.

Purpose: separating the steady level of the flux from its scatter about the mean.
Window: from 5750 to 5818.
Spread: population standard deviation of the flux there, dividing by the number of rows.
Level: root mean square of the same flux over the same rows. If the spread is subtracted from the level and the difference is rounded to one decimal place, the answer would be 9.0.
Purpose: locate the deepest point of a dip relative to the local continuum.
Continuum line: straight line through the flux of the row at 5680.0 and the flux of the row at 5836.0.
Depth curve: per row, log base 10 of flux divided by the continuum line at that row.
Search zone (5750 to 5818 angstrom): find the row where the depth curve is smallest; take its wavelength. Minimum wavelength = 5792.0 angstrom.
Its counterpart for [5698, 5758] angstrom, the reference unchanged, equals 5712.0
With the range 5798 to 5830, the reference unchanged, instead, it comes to 5820.0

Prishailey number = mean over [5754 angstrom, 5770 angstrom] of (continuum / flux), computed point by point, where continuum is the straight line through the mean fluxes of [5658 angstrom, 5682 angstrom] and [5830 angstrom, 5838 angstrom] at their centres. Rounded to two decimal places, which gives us 1.01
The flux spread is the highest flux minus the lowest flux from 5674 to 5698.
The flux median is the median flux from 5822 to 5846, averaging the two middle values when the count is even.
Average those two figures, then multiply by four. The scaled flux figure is 21.2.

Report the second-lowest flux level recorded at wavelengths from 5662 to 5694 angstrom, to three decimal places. 8.789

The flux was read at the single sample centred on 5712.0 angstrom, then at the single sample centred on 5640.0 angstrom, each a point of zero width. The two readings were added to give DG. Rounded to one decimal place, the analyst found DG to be 17.8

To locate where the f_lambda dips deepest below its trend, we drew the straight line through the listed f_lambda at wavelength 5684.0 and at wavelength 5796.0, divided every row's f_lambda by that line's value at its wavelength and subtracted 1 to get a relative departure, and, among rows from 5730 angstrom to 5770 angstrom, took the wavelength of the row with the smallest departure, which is 5764.0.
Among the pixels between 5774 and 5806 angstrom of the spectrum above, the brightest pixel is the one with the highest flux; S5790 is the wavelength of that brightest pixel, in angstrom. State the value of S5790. 5784.0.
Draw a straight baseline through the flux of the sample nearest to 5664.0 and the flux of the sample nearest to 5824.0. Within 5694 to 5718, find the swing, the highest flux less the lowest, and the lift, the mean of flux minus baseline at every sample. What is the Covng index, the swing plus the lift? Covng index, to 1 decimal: 1.0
